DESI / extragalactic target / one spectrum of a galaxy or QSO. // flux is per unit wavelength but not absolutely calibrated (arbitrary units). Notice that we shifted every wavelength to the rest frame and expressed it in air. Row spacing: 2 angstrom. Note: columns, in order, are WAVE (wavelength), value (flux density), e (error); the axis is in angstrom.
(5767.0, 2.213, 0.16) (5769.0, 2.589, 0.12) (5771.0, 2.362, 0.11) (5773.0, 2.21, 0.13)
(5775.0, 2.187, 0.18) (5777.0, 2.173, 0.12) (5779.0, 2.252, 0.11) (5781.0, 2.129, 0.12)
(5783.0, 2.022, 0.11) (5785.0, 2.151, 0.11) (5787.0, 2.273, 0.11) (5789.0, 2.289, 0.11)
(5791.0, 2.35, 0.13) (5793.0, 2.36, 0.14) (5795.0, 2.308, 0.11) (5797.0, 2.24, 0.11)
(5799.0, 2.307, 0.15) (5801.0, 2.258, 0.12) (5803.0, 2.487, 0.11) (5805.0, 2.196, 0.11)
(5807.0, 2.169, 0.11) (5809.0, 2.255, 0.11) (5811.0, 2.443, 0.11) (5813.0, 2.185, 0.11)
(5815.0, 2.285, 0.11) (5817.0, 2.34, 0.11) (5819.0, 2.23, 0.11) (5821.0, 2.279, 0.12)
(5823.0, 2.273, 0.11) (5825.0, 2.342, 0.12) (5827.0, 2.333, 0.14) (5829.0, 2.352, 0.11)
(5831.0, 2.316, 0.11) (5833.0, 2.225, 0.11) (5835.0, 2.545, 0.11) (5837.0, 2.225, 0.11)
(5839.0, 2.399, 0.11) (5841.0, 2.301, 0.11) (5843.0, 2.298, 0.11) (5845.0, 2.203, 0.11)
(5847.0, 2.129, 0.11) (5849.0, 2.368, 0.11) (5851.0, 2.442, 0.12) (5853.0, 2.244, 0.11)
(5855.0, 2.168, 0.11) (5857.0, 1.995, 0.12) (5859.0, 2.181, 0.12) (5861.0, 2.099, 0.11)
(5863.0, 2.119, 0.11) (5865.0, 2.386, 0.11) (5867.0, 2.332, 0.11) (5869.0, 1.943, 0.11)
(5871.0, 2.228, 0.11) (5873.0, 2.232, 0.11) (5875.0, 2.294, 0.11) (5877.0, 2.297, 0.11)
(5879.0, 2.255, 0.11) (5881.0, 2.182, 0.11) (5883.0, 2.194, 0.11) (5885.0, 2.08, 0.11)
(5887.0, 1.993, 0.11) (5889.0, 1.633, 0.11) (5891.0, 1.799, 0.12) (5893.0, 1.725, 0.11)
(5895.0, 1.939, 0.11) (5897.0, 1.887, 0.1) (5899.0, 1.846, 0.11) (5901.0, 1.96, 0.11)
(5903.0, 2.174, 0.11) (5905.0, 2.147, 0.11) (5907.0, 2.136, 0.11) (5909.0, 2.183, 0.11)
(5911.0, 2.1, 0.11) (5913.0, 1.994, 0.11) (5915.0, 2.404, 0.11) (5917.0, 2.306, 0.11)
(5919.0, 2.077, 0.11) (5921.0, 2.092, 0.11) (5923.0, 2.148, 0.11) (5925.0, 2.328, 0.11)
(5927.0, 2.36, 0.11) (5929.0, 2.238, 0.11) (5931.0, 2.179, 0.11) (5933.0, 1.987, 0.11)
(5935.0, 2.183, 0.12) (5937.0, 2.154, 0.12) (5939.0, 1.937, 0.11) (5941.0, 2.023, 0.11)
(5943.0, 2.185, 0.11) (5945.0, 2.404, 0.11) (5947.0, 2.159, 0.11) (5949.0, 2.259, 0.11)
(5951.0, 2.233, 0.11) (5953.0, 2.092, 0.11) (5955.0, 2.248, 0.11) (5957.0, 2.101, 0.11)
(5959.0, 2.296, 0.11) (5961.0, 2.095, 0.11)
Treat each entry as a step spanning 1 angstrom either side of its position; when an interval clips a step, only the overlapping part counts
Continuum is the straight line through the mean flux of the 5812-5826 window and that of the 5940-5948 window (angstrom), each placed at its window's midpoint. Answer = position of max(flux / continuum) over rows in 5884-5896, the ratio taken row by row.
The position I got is 5885.0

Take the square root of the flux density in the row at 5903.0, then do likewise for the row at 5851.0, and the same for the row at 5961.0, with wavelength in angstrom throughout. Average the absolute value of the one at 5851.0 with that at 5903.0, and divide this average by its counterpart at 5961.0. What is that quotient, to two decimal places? 1.05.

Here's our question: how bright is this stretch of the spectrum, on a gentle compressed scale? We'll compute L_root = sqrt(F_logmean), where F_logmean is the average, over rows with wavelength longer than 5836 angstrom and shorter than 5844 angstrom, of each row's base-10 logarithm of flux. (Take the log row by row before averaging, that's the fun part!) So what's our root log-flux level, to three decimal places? 0.602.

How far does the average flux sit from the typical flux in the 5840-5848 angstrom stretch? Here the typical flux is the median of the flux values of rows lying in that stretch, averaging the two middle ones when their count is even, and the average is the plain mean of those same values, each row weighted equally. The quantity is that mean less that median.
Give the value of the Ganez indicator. -0.018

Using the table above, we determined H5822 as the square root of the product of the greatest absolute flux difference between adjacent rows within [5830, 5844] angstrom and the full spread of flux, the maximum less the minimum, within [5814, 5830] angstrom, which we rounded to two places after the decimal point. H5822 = 0.20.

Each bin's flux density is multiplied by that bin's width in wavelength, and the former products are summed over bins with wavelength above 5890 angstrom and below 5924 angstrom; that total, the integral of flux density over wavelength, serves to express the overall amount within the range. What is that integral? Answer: 70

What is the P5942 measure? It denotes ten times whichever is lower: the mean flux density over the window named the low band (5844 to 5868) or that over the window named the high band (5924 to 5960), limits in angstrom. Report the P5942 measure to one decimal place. 21.9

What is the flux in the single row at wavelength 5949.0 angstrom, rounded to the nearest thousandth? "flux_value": 2.259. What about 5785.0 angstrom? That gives 2.151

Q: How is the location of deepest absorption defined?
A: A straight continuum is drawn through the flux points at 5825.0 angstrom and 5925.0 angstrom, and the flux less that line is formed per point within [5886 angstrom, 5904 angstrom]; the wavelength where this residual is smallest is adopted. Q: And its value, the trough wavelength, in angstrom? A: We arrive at 5889.0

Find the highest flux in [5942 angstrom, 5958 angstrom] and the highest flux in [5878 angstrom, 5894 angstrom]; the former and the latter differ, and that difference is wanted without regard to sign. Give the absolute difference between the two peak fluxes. 0.15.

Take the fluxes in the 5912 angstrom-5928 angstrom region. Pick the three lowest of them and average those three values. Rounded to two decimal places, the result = 2.05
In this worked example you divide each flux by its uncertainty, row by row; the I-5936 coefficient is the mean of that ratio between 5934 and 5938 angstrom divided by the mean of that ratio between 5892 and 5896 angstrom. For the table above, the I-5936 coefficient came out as 1.09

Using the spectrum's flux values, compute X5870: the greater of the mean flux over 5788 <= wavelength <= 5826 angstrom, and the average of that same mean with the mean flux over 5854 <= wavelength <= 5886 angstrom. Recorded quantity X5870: 2.29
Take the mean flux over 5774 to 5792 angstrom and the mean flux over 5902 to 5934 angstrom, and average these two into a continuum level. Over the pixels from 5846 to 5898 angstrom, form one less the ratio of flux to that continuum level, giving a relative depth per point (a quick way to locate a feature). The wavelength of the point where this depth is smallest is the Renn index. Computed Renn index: 5851.0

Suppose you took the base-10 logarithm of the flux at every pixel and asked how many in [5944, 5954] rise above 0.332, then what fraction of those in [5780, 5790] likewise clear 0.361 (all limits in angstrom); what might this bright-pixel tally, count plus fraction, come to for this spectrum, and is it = 4.0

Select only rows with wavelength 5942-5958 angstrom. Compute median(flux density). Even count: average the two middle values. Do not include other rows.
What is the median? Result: 2.21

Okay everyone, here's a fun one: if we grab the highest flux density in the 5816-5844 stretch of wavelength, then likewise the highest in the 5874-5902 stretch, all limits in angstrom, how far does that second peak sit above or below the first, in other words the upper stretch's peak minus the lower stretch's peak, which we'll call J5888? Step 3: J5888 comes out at -0.25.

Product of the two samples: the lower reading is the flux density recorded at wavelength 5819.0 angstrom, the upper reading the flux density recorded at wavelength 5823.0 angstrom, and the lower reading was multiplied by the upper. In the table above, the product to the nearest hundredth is 5.07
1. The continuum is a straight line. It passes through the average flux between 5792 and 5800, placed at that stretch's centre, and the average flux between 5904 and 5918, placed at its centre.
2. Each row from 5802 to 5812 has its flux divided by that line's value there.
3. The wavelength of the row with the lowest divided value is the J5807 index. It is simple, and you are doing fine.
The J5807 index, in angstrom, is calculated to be 5807.0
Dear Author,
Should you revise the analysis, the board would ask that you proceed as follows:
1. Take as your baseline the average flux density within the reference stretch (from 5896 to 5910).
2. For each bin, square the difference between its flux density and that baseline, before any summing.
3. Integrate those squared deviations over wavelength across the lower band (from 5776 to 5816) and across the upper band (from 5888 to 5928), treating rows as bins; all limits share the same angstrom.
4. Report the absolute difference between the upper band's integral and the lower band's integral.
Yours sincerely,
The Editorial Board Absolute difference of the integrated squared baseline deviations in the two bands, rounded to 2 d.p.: 0.46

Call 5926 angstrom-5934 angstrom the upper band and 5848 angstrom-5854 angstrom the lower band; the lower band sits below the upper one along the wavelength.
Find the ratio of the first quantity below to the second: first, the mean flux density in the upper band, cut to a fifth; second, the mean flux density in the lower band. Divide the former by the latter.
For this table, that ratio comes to 0.186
